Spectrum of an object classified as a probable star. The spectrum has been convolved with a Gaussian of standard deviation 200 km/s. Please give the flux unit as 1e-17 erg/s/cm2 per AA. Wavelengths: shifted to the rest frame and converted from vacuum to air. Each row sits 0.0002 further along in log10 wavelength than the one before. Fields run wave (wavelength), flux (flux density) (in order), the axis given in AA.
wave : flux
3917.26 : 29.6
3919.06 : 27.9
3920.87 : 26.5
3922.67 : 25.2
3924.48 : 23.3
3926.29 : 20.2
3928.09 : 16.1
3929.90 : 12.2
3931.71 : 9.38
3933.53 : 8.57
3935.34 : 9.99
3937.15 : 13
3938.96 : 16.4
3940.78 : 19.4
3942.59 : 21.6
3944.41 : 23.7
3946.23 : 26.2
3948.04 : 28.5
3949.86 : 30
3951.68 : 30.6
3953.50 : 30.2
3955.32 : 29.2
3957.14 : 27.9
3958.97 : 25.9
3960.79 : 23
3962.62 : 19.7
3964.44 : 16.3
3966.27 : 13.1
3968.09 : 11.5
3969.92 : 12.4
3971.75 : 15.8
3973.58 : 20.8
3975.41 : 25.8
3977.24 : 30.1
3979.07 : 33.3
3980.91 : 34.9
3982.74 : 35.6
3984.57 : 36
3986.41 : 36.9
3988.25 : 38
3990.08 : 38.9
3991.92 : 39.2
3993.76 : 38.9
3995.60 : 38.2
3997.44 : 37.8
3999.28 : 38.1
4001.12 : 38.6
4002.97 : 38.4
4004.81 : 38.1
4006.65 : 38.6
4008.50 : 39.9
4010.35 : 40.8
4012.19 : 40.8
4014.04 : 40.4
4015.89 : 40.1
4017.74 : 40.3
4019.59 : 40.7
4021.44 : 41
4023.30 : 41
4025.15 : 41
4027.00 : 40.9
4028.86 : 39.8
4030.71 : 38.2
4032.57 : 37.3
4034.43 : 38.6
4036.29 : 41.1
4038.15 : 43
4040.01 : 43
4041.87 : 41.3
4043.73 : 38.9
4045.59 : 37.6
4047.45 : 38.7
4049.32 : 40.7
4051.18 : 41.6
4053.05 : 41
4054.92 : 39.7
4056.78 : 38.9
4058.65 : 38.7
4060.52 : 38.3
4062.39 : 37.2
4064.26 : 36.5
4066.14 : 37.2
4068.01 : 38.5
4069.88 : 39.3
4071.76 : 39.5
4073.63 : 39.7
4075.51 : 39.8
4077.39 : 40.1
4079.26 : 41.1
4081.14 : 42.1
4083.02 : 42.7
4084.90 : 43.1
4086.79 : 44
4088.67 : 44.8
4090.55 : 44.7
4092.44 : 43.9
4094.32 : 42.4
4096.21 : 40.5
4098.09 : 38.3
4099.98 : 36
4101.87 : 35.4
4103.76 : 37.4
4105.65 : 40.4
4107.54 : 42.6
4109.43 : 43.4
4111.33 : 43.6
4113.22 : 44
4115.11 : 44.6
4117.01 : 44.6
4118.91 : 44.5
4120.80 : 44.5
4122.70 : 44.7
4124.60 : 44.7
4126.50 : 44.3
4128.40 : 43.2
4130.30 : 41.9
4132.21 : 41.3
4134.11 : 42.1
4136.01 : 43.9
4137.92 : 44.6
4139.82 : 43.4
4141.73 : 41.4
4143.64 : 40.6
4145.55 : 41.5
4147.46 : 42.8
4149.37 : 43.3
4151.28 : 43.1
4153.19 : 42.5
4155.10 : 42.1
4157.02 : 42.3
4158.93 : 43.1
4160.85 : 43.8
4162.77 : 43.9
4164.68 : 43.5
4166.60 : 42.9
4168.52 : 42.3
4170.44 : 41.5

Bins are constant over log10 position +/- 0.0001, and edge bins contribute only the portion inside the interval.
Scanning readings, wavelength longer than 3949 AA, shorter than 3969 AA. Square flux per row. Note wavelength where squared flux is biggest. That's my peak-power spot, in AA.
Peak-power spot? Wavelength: 3951.68 AA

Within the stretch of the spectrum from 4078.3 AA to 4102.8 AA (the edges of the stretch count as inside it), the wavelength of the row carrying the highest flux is 4088.67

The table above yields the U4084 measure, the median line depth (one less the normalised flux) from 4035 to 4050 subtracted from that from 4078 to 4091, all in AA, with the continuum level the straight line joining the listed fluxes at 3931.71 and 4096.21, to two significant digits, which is 0.20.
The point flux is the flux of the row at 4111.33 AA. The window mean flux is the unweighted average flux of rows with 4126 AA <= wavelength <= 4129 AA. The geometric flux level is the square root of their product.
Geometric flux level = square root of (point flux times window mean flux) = 44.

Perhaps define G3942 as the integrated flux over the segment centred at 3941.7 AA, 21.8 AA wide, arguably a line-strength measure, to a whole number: 431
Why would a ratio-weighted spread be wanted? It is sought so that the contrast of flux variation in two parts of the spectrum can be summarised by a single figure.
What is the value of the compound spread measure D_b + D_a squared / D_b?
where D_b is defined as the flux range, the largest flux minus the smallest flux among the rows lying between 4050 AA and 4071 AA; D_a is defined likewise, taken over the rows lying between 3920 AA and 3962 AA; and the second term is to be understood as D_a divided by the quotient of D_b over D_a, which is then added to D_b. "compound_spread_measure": 100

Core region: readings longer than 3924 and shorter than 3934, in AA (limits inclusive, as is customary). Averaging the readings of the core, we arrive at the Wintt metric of 15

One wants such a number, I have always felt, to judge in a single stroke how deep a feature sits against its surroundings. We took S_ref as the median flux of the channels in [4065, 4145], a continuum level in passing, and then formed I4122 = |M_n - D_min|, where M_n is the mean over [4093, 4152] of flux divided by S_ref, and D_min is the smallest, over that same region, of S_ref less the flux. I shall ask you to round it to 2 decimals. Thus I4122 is 3.19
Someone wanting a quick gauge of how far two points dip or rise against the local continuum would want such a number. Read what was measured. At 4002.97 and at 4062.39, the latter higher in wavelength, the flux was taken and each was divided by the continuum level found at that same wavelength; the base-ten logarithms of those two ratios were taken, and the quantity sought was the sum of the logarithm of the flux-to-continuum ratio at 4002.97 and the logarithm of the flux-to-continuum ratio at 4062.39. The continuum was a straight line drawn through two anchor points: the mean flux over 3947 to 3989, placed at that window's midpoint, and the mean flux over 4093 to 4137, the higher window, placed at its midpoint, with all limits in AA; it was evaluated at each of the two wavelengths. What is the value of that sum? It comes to 0.115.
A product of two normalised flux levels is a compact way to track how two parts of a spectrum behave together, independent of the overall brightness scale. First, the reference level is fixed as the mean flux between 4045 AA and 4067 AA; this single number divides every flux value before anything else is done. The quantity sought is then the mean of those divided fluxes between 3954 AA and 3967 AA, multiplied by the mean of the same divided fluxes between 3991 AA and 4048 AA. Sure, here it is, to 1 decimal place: 0.6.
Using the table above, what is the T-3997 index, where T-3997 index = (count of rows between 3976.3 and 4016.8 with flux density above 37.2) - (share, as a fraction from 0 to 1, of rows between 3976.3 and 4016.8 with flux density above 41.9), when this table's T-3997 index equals 16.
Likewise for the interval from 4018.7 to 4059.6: 22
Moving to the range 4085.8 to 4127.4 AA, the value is 19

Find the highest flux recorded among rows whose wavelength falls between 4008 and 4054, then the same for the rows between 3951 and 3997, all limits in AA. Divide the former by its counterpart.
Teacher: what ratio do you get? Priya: 1.10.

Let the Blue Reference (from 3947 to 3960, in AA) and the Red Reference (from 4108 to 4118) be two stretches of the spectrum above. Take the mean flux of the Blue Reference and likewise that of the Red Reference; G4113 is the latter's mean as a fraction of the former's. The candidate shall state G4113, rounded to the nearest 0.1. 1.5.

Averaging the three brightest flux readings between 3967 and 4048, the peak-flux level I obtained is 42.4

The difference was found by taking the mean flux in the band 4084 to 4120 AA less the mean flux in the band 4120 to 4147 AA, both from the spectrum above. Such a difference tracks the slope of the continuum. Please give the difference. -1.0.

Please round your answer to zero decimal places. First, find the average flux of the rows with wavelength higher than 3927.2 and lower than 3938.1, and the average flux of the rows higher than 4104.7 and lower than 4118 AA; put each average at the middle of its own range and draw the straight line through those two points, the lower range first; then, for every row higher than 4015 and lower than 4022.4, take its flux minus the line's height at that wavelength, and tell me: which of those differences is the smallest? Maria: 14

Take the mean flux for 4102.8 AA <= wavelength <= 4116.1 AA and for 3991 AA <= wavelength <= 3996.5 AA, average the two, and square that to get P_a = 1642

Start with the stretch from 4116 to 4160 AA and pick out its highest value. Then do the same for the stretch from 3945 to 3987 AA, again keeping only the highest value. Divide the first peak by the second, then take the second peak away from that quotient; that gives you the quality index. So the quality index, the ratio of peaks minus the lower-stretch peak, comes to -36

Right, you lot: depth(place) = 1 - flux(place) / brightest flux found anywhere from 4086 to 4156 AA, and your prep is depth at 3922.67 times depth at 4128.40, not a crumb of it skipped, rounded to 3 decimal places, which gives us 0.016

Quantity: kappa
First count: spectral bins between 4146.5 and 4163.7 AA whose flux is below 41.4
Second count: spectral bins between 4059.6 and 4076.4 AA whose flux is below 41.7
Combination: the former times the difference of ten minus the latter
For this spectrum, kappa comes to 0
